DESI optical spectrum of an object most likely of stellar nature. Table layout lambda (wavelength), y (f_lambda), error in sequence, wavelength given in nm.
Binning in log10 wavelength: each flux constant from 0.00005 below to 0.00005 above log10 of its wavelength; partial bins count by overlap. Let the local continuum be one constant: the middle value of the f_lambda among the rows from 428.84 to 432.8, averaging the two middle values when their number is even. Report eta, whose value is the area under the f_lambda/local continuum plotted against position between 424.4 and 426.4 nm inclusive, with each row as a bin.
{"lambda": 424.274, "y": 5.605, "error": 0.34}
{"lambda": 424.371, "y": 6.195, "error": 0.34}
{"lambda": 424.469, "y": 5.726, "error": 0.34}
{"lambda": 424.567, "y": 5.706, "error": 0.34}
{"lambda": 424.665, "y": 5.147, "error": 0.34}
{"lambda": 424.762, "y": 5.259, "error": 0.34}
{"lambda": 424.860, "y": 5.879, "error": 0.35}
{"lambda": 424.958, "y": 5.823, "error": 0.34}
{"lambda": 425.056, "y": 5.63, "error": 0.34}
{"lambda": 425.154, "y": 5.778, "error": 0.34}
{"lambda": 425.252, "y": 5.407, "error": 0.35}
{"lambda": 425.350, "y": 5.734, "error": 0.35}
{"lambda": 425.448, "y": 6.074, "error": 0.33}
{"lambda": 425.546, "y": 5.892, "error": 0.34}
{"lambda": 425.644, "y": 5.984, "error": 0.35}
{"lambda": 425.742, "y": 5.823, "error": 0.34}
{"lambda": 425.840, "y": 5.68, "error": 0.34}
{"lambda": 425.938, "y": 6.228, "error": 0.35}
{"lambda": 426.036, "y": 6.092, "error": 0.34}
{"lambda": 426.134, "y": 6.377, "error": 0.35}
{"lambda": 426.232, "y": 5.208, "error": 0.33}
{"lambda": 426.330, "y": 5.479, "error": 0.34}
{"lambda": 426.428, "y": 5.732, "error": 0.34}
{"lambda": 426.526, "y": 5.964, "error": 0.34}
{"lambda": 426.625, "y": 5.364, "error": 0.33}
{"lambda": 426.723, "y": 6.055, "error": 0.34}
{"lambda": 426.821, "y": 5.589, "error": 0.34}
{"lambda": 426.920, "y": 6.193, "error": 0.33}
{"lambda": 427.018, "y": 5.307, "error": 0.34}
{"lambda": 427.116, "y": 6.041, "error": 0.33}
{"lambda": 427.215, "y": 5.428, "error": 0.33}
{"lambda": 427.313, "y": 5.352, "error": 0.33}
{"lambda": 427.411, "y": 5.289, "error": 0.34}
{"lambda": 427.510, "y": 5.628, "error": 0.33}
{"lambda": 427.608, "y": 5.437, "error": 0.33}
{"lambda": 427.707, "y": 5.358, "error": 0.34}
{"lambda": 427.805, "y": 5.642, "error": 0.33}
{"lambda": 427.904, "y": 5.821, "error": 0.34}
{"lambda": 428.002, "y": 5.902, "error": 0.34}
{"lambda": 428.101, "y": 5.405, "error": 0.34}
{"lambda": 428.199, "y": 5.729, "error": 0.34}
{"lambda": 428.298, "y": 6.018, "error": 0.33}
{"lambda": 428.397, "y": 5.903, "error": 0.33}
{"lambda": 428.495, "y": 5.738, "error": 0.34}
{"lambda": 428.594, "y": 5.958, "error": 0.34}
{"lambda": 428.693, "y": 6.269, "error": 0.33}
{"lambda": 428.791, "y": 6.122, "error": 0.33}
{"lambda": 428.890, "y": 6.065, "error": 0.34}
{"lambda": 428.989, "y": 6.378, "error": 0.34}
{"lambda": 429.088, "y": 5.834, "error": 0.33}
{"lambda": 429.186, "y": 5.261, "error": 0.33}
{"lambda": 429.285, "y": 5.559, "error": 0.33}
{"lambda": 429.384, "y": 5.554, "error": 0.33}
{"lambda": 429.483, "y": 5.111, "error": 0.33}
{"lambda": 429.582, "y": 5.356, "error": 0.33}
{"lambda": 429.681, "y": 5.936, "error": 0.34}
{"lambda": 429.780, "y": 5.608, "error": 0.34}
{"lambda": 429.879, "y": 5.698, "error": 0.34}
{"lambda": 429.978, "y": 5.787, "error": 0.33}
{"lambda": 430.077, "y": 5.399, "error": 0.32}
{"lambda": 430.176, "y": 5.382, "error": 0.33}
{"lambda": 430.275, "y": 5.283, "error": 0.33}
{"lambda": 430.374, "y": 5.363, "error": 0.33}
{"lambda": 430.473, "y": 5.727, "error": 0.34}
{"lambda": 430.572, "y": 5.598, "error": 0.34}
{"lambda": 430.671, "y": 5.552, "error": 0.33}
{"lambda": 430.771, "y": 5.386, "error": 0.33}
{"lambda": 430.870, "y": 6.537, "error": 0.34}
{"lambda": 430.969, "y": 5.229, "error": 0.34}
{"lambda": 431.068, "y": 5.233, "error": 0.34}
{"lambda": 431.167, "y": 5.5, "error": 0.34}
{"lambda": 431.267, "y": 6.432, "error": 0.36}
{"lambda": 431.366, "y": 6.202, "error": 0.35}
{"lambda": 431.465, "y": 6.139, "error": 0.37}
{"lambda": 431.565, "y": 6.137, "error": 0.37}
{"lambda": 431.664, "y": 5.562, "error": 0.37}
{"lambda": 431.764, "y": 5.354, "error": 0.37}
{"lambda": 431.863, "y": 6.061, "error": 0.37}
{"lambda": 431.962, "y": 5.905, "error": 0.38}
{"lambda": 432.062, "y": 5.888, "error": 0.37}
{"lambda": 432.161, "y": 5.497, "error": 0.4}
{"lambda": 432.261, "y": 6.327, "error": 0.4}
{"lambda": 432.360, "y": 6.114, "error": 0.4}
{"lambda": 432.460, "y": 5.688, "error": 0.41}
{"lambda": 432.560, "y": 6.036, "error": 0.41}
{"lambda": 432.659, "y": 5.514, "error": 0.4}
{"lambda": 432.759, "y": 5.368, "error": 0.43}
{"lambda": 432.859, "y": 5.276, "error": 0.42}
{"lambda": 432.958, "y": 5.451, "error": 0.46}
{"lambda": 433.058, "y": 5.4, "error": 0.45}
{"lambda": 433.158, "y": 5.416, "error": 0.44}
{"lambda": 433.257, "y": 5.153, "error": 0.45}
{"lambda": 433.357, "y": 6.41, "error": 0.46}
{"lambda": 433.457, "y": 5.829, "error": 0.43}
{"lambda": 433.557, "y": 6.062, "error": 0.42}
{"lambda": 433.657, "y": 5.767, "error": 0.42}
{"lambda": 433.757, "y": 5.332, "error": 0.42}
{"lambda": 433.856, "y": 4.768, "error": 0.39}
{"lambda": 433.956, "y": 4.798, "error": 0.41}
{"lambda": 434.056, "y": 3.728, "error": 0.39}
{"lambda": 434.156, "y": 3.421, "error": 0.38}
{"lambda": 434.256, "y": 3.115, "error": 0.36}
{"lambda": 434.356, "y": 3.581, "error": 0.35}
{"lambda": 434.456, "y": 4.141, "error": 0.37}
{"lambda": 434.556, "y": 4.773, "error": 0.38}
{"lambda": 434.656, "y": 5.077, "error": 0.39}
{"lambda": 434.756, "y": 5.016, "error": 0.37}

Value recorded 2.05 nm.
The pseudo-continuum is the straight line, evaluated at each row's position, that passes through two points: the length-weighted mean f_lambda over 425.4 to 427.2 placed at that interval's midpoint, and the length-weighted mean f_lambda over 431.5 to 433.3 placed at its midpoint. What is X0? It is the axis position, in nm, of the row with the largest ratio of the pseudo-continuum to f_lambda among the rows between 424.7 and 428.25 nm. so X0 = 426.232 nm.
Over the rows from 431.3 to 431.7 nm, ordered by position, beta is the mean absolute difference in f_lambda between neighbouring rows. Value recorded 0.21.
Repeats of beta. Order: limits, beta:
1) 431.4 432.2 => 0.29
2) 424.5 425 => 0.34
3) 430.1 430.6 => 0.17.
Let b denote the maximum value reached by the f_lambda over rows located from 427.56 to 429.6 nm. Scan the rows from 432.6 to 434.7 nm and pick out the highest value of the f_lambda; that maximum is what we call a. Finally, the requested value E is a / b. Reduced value 1.01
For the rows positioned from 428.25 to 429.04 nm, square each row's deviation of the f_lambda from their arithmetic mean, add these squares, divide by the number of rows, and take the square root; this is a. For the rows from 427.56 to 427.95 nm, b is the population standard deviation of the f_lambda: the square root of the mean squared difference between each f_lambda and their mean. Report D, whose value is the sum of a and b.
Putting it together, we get 0.37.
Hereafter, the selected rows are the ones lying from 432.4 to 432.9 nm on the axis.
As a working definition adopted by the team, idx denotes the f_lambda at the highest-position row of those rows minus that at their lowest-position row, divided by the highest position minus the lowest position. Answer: -1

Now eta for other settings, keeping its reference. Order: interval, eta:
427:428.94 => 1.98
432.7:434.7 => 1.77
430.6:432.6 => 2.08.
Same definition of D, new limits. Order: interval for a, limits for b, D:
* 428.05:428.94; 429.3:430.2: 0.48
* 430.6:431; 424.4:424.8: 0.77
